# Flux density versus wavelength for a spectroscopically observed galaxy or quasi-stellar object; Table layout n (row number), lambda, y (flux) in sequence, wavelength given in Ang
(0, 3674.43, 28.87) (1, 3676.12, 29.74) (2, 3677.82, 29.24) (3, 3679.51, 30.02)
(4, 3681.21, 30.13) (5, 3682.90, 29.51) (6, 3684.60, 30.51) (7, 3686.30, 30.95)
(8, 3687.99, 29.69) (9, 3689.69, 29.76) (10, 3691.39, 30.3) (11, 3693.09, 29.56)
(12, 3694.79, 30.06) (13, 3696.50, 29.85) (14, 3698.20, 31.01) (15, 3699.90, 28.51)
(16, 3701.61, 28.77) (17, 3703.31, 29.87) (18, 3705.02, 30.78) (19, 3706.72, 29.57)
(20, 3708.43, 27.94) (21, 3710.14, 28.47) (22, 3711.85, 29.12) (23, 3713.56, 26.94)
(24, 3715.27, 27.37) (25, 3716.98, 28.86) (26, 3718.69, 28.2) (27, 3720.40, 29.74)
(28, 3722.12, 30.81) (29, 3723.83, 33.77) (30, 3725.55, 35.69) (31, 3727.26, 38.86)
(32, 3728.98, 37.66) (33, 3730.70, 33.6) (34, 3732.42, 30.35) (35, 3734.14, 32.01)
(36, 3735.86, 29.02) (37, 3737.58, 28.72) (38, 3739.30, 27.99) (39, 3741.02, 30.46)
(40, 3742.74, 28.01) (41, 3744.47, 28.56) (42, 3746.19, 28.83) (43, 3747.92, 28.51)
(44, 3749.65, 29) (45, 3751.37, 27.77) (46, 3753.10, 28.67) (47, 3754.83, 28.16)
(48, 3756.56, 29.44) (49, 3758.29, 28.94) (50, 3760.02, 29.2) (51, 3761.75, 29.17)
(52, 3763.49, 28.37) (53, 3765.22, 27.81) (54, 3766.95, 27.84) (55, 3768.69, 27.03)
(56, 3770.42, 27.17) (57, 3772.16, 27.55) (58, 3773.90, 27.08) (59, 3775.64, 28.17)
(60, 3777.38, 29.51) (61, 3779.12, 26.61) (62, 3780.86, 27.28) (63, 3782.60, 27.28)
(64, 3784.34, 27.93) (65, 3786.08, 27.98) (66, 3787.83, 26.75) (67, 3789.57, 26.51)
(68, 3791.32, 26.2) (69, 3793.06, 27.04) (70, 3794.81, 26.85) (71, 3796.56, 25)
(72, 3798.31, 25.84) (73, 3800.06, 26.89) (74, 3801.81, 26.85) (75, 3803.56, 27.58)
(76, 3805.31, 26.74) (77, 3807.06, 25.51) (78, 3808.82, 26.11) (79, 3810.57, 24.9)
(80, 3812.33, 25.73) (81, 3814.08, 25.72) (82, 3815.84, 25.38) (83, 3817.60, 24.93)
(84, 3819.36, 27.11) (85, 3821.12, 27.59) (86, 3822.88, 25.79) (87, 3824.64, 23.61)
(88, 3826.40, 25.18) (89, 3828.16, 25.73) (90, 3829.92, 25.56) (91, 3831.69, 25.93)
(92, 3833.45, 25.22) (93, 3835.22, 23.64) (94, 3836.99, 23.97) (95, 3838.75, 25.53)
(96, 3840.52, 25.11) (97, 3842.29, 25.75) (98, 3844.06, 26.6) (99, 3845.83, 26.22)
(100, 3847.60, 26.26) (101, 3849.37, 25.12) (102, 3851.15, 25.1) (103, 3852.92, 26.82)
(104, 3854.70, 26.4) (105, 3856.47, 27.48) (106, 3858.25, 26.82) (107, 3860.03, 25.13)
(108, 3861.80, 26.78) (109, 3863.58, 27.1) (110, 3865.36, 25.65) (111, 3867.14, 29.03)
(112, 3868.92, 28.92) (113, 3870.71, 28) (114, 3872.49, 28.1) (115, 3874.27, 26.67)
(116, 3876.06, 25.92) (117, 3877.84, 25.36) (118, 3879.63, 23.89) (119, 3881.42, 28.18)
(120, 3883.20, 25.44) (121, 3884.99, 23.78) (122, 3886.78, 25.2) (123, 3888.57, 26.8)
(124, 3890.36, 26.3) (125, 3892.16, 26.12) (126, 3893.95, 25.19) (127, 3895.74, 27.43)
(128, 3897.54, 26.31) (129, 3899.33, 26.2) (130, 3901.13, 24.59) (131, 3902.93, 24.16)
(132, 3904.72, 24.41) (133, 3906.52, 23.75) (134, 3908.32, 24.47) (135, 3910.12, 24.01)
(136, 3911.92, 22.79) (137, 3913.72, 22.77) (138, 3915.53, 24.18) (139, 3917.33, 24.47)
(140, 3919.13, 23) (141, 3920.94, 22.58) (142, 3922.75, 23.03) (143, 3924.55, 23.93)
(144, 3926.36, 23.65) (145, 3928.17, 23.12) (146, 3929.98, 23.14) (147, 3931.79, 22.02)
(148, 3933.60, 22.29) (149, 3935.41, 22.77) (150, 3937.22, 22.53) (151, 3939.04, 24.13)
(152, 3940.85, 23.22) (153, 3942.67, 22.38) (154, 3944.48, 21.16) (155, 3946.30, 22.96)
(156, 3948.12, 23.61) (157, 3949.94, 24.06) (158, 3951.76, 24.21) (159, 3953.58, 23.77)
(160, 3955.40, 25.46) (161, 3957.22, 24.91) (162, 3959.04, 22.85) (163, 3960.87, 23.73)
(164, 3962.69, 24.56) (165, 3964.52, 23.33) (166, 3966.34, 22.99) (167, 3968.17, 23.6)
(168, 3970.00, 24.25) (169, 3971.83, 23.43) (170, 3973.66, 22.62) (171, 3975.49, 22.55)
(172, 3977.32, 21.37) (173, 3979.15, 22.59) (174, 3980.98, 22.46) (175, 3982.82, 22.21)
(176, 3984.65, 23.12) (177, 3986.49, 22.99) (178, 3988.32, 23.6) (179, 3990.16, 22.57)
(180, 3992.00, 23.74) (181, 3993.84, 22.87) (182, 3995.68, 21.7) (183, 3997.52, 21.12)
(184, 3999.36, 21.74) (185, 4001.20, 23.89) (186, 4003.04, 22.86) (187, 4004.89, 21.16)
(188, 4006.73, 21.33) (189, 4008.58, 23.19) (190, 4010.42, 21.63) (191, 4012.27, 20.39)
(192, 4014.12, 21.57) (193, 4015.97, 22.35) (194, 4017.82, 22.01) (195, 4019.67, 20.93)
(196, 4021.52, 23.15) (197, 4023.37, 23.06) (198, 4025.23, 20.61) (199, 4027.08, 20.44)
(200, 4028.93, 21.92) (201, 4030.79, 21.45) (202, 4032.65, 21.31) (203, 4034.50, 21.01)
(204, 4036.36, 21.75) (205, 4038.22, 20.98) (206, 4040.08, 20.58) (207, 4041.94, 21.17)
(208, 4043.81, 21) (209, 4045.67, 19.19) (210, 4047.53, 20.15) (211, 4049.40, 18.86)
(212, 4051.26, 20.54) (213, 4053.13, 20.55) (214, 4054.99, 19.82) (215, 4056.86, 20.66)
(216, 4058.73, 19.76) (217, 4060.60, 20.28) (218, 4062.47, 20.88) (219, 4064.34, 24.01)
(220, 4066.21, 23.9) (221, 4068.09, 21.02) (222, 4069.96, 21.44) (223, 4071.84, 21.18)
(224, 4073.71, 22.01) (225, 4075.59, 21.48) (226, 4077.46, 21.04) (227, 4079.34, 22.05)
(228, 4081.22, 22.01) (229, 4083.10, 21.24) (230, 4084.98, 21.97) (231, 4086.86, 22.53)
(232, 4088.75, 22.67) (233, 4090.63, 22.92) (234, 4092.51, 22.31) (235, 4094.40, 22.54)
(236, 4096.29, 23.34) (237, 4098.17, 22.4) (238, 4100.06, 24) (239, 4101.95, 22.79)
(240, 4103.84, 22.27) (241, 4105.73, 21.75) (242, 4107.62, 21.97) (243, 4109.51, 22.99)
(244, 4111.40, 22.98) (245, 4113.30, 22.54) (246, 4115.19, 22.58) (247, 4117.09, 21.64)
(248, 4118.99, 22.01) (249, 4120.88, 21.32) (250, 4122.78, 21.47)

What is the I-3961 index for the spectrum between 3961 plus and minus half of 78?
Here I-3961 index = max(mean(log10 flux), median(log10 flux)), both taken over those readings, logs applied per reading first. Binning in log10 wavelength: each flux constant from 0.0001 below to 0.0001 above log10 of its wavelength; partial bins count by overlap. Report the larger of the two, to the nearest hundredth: 1.36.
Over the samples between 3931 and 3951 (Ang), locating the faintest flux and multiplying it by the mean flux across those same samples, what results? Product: 483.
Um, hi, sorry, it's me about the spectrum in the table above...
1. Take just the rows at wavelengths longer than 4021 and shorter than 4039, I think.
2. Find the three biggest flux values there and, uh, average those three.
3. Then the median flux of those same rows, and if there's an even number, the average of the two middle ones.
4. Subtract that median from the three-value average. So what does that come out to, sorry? 1.33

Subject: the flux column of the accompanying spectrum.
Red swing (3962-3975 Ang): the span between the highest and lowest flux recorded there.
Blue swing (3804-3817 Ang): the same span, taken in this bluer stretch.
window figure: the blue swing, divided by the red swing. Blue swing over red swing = 0.9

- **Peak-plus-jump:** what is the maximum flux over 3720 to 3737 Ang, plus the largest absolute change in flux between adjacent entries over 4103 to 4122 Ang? 39.9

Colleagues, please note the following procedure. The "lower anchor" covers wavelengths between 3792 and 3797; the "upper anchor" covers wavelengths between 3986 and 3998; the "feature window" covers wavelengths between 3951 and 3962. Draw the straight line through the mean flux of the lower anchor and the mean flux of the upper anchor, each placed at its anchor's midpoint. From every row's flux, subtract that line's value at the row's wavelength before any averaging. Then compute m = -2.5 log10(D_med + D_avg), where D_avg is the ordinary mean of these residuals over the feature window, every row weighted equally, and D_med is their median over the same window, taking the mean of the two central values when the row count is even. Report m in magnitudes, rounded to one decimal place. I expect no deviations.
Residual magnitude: -0.4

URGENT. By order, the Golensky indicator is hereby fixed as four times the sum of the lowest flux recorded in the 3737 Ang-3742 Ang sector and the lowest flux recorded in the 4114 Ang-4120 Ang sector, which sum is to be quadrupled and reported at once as 199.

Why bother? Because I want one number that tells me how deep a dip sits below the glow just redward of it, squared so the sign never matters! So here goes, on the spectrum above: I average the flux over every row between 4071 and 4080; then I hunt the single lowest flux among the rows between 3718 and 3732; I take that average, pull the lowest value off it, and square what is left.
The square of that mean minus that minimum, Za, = 44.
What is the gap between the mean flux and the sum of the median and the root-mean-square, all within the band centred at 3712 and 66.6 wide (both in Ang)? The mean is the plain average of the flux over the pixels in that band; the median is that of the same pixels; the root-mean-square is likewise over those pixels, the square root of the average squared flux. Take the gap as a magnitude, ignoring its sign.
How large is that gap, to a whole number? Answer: 30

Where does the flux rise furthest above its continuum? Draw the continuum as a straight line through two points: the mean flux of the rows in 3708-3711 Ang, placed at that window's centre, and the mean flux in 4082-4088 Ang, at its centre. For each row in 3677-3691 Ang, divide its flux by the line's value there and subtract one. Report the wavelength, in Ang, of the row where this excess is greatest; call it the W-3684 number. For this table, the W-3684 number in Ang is 3686.30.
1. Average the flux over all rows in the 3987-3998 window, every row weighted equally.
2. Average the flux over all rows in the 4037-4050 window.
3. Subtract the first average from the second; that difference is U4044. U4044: -2.3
